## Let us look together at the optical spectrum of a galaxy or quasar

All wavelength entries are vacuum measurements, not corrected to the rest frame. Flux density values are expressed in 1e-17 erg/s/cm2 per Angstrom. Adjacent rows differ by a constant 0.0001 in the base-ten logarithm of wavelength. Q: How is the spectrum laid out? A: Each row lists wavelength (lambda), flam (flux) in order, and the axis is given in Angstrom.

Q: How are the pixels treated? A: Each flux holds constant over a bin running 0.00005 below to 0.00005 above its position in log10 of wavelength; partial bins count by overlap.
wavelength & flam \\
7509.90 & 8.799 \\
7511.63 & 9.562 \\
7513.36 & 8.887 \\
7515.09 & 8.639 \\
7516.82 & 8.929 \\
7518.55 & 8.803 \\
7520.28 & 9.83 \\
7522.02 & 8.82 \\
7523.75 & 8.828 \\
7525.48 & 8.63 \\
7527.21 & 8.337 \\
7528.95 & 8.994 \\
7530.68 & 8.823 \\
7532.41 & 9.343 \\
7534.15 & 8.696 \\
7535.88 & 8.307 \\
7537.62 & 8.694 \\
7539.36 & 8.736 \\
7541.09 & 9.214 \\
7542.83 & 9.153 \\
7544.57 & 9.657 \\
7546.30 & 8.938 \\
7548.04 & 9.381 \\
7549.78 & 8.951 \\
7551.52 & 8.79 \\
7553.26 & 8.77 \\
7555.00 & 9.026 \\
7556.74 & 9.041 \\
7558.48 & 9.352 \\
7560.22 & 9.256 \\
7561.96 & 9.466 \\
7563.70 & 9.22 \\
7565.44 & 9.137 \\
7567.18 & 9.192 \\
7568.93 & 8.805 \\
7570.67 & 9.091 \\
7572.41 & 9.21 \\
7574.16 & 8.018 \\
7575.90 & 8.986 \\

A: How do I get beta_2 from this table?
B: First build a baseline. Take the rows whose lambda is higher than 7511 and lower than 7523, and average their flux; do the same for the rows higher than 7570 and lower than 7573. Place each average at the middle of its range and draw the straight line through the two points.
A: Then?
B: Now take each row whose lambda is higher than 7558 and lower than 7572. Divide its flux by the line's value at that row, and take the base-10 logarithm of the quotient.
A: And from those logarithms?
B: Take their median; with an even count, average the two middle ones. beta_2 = 0.003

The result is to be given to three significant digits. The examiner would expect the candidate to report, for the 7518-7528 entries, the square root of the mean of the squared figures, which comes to 8.89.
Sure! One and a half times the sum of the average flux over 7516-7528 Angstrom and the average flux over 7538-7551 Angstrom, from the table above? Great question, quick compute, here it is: 27.0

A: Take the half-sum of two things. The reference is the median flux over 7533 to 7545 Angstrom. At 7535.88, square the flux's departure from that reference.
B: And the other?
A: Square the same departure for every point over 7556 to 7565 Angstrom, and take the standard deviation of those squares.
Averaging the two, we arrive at 0.17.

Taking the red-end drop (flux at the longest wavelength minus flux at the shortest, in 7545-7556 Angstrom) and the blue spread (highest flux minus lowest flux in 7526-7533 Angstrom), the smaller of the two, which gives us 0.09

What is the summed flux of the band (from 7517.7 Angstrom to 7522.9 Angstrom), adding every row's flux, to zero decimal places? 27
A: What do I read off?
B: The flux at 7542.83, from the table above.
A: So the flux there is 9.153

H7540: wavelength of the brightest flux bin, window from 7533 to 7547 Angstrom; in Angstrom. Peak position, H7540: 7544.57 Angstrom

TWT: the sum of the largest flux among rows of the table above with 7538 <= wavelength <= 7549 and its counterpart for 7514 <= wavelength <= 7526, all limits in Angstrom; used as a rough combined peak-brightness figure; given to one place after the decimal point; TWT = 19.5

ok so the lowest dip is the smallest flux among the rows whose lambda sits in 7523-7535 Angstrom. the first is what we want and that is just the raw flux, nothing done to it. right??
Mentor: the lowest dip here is 8.337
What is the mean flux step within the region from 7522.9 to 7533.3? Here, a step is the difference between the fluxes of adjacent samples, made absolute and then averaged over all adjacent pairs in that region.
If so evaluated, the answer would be 0.37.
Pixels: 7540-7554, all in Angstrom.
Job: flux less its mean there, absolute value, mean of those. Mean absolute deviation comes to 0.24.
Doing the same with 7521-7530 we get 0.19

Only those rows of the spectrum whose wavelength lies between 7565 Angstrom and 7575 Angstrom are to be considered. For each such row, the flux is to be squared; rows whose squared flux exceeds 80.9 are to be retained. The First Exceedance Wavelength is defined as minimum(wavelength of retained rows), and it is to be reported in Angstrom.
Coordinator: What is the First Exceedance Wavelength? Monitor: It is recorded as 7565.44 Angstrom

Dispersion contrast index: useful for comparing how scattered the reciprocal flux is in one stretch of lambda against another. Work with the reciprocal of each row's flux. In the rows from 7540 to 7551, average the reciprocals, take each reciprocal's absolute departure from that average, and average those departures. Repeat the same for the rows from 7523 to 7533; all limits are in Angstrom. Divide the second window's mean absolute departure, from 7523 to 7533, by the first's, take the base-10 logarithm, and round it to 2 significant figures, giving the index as 0.10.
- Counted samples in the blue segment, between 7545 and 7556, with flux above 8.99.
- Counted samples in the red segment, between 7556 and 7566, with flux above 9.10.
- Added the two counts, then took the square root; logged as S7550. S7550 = 2.6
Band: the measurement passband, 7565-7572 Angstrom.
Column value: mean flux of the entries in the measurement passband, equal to 9.06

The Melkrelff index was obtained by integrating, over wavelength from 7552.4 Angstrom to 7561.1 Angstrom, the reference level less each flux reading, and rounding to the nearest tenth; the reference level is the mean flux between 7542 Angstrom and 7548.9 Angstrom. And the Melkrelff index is 1.7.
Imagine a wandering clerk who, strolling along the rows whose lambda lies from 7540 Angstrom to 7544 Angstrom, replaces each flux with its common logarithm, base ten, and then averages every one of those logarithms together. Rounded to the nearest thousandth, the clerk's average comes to 0.963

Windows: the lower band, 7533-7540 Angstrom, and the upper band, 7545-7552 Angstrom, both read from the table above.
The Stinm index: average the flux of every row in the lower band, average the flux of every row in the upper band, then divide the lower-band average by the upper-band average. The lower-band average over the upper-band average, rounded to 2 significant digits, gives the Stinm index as 0.95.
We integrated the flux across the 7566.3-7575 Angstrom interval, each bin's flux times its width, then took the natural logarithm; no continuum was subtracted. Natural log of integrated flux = 4.35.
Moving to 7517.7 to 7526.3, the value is 4.35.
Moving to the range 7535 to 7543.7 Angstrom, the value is 4.34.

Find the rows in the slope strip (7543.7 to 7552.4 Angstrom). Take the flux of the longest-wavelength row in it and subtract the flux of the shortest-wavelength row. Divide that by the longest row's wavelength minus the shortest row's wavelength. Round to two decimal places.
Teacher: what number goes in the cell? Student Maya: -0.12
